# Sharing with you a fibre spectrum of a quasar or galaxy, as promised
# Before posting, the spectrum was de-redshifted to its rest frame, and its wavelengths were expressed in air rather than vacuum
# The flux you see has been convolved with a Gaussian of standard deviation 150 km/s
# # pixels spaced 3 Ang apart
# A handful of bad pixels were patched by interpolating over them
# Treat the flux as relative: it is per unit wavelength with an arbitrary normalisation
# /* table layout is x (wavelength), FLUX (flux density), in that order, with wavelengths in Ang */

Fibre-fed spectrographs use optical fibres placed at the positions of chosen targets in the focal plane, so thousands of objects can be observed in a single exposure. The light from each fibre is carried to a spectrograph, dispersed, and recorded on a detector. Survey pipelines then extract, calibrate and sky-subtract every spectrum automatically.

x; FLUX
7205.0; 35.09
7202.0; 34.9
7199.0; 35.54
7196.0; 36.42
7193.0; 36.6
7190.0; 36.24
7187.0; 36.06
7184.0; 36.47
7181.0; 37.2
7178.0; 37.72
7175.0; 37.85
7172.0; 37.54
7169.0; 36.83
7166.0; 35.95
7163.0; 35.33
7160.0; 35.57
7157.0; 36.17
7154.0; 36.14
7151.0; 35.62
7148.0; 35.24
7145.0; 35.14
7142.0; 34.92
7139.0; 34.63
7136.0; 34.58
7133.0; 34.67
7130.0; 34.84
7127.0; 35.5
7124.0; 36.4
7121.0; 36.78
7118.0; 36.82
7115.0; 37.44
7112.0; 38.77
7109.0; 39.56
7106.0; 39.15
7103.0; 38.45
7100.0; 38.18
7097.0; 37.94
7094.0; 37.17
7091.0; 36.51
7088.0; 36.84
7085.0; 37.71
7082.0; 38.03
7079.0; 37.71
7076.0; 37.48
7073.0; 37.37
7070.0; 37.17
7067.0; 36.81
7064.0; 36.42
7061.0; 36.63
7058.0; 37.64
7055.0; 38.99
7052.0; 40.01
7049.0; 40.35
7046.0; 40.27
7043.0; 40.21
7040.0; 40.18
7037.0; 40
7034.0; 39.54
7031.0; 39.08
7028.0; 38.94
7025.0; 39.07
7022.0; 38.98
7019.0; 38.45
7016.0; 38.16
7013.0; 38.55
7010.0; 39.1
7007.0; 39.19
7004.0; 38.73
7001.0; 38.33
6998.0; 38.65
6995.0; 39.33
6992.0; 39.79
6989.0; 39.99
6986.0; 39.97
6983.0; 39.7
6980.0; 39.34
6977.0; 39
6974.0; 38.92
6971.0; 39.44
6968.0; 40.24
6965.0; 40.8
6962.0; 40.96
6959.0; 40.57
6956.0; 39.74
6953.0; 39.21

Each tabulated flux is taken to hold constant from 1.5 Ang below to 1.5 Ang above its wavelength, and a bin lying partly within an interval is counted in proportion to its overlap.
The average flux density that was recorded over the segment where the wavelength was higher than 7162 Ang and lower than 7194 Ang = 36.7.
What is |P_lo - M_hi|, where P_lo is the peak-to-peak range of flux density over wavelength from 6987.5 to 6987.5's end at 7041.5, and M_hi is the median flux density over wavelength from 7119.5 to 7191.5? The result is 34.0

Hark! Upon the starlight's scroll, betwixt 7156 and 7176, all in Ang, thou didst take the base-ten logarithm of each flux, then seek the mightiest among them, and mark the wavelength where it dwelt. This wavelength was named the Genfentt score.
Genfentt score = 7175.0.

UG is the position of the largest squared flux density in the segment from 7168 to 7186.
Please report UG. 7175.0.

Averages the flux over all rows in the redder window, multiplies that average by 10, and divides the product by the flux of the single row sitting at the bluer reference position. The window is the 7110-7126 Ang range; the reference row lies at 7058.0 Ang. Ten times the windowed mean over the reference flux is 9.9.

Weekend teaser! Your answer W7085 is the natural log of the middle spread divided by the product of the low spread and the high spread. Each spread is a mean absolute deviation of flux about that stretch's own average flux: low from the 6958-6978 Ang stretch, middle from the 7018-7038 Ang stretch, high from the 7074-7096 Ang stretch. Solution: 0.1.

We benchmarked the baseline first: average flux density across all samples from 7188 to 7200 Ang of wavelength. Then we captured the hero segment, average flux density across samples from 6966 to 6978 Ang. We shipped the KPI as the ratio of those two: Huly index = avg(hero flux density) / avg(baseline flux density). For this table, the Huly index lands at 1.09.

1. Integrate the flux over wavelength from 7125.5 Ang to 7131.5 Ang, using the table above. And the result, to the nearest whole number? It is 211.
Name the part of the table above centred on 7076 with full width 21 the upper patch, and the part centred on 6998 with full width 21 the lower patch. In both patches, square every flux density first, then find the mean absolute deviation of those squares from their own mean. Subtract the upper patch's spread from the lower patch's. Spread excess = 16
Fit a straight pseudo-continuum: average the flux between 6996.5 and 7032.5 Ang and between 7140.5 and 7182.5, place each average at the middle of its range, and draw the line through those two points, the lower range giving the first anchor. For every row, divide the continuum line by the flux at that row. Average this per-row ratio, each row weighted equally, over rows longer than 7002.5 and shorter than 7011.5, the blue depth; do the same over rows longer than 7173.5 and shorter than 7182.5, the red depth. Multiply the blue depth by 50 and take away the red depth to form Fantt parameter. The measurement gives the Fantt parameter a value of 48.9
